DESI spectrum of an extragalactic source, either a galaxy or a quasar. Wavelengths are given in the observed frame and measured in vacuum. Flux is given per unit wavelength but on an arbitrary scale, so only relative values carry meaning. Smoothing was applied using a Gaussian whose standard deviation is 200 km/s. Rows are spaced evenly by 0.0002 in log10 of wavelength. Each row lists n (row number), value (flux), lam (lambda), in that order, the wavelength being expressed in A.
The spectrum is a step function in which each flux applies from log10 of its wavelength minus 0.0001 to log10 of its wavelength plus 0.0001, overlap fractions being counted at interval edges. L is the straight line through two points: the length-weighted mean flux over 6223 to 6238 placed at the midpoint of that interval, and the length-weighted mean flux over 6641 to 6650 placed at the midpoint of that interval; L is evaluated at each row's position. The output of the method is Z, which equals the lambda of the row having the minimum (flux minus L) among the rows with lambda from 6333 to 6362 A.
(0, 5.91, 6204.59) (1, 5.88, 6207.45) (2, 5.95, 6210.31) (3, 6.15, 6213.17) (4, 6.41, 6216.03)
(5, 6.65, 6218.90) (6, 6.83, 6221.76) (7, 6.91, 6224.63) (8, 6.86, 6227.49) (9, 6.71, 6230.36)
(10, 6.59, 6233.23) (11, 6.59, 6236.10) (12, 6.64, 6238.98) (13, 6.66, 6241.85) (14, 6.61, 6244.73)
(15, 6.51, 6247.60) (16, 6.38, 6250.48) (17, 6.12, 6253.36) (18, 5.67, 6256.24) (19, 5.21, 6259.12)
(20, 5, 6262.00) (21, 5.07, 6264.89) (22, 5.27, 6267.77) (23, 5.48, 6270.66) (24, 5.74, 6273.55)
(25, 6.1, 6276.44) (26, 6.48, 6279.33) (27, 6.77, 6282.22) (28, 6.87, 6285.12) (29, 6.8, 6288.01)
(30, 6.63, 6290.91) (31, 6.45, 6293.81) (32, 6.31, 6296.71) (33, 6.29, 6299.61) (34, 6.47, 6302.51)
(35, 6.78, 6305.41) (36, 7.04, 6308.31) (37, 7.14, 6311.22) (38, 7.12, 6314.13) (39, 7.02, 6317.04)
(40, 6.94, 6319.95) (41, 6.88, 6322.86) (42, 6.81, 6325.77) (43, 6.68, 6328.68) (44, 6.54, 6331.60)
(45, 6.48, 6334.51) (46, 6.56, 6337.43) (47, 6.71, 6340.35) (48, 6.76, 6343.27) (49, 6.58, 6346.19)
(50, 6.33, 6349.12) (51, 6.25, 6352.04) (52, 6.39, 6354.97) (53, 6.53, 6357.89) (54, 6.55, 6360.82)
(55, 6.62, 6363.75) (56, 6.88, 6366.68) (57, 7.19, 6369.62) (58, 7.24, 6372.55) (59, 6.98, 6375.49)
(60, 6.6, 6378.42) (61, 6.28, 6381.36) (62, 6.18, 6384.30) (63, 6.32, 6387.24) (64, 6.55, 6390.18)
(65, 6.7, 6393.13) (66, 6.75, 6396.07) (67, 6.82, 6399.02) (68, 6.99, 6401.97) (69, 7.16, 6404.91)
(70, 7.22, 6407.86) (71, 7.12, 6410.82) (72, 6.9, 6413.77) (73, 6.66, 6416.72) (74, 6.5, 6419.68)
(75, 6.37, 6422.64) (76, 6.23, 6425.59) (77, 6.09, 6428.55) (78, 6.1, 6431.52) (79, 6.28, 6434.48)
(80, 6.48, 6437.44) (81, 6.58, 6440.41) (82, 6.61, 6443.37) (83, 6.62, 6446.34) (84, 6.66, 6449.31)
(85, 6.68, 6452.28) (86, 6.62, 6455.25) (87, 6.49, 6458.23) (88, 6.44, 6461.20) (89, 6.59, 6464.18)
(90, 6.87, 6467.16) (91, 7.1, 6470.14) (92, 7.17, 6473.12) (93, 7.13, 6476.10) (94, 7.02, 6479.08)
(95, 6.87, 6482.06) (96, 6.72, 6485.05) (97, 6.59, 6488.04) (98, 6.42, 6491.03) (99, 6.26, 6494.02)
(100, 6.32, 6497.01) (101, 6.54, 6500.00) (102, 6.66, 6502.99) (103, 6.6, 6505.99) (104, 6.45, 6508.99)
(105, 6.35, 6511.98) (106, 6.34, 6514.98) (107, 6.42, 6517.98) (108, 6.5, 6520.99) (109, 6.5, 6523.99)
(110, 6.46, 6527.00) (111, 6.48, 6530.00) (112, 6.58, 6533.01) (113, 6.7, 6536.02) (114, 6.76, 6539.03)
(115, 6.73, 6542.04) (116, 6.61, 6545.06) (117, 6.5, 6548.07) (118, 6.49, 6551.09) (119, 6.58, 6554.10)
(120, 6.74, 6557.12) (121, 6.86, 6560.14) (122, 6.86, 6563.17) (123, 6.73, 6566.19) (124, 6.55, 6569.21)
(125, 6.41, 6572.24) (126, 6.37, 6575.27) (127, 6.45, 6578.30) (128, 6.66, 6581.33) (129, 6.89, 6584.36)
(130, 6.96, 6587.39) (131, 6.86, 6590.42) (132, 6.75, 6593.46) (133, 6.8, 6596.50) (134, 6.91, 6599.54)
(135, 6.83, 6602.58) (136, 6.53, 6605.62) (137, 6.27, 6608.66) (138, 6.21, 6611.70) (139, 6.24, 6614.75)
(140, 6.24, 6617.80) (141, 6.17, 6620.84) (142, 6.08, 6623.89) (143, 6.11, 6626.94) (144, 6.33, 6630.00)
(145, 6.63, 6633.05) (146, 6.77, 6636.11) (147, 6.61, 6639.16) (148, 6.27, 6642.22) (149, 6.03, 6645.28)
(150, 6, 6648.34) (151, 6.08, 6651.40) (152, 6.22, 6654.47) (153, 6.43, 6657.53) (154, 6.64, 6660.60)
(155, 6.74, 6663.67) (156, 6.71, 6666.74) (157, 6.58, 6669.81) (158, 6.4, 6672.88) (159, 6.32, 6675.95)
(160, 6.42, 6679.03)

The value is 6352.04 A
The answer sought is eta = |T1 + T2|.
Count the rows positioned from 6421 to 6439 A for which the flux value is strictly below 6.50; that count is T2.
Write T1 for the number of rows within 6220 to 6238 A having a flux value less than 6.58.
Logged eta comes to 6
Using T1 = 0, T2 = 6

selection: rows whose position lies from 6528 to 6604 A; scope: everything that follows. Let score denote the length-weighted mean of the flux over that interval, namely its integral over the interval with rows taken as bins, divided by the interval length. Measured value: 6.68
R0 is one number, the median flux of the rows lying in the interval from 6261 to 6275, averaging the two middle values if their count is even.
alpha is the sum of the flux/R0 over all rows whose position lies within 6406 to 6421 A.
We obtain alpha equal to 6.5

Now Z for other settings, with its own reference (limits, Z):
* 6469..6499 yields 6494.02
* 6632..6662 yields 6648.34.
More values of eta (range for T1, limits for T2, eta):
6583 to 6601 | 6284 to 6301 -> 3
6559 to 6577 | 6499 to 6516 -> 6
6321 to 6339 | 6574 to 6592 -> 5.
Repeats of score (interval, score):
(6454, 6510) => 6.68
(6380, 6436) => 6.59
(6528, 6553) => 6.61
